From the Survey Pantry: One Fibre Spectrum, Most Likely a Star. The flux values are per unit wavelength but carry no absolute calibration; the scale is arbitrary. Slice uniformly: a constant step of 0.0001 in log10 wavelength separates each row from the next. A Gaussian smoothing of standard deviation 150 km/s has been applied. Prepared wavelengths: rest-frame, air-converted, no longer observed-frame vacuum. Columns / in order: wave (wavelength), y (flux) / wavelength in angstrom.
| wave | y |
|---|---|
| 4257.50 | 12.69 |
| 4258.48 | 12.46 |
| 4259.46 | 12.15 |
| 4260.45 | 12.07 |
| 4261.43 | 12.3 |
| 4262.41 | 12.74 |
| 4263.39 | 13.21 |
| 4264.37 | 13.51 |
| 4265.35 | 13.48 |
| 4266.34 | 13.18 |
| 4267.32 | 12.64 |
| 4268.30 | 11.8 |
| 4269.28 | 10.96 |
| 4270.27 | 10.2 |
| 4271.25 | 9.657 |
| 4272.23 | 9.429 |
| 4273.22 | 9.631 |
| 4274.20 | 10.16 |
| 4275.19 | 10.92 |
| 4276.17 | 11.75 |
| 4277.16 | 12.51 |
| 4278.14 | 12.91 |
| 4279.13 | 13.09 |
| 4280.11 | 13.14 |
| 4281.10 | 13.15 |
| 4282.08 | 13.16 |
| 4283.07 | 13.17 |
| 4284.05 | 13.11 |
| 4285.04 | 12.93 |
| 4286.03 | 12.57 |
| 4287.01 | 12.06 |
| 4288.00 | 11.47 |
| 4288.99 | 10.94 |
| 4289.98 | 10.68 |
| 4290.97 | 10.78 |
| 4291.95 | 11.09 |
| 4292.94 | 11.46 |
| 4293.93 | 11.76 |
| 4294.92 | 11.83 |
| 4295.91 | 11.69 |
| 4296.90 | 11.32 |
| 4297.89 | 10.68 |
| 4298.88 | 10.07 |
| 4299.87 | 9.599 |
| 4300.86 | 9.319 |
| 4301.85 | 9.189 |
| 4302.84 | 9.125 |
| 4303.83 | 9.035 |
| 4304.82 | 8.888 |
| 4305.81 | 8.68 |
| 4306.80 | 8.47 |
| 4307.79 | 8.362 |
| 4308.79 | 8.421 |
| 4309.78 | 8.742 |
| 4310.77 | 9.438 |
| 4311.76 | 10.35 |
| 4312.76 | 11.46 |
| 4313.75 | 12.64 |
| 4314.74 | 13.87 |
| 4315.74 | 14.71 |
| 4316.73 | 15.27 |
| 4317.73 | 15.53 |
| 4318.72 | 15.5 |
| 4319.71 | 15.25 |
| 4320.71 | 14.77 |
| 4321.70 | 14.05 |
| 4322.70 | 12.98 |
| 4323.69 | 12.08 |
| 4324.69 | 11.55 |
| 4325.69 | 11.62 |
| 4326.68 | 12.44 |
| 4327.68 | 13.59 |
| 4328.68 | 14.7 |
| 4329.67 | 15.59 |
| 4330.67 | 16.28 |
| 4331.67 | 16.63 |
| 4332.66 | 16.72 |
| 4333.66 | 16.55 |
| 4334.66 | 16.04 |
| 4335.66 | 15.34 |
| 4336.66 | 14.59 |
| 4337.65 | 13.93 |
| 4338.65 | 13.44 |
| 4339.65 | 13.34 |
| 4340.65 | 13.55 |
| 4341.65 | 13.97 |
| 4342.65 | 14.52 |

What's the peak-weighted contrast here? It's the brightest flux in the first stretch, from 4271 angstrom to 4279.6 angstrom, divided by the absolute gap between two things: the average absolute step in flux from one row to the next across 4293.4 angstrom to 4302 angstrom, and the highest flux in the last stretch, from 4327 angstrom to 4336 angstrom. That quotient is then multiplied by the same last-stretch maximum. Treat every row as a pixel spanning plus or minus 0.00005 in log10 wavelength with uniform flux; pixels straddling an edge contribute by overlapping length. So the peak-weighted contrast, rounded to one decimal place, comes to 13.4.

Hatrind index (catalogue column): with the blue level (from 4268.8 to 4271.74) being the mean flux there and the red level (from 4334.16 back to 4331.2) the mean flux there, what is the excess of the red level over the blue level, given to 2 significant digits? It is 6.4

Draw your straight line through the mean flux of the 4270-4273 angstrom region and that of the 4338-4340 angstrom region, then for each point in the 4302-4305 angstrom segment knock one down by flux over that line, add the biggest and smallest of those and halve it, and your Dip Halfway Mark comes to 0.22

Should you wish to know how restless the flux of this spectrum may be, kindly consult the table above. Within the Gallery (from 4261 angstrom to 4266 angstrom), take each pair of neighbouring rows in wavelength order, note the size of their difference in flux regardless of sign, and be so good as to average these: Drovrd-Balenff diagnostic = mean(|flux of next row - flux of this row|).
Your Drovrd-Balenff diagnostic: 0.31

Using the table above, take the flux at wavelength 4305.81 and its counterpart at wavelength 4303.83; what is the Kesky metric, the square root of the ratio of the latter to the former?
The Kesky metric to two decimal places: 1.02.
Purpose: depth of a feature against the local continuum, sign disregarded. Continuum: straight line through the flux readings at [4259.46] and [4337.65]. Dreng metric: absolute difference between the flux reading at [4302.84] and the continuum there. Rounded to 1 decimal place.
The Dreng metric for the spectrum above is 4.0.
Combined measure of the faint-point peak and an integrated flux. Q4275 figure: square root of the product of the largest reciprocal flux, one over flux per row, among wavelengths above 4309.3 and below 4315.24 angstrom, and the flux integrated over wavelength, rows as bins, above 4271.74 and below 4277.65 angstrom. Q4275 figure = 2.69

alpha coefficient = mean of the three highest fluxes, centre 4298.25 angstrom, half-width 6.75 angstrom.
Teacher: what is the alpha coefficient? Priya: 11.8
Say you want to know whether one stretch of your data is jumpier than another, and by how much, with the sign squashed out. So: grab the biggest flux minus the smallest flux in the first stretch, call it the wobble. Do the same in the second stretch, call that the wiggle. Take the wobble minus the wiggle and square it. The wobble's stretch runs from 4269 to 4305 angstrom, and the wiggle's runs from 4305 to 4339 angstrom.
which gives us 17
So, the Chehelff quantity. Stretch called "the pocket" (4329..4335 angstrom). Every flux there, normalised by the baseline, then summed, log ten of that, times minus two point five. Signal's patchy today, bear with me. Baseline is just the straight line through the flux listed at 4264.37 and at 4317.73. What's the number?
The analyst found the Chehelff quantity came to -1.96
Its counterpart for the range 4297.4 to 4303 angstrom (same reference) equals -1.48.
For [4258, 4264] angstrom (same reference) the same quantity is -1.87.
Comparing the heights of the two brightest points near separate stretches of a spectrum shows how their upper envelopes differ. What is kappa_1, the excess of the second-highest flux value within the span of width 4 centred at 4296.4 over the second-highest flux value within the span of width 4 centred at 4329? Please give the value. -3.9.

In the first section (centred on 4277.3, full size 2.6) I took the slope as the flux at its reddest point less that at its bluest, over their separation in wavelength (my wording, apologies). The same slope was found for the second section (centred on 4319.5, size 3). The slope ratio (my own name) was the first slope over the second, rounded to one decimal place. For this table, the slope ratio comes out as -1.6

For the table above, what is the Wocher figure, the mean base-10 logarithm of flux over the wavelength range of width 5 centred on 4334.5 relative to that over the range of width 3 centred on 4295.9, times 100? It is 113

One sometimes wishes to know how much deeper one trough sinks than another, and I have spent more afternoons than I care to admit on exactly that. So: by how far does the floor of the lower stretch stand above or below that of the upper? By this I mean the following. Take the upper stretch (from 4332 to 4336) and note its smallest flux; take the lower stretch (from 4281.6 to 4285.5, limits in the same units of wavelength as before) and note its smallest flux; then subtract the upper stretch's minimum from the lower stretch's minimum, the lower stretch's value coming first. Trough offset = -2.4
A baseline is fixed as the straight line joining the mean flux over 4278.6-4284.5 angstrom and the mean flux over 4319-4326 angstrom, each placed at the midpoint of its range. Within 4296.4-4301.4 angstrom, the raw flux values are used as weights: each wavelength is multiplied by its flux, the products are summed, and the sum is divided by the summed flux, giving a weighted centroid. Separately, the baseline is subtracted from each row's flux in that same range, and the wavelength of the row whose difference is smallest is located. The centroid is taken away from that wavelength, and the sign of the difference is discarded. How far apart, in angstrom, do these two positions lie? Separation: 2.1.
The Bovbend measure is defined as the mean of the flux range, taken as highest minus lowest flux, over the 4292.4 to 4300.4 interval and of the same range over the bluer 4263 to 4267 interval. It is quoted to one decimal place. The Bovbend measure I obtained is 1.3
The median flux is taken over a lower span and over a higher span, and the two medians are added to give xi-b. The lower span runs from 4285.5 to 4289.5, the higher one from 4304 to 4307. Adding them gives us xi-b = 20.4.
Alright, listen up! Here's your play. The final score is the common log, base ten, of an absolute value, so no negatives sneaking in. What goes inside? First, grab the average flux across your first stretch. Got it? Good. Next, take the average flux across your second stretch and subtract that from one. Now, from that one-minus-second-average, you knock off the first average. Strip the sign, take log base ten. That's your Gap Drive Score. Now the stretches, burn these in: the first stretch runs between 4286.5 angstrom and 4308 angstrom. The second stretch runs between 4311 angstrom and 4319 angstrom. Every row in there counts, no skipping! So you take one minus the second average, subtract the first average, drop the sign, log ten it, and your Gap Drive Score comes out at 1.36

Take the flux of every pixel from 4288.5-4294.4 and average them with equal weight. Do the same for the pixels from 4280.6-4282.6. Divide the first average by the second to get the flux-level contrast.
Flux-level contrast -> 0.85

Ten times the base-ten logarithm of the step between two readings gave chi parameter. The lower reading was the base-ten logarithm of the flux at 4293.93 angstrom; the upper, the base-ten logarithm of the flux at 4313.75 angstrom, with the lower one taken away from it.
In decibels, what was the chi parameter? -15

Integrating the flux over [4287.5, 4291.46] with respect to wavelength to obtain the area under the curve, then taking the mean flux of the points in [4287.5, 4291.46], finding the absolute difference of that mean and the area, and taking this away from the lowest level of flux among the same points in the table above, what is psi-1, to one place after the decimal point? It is -21.7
